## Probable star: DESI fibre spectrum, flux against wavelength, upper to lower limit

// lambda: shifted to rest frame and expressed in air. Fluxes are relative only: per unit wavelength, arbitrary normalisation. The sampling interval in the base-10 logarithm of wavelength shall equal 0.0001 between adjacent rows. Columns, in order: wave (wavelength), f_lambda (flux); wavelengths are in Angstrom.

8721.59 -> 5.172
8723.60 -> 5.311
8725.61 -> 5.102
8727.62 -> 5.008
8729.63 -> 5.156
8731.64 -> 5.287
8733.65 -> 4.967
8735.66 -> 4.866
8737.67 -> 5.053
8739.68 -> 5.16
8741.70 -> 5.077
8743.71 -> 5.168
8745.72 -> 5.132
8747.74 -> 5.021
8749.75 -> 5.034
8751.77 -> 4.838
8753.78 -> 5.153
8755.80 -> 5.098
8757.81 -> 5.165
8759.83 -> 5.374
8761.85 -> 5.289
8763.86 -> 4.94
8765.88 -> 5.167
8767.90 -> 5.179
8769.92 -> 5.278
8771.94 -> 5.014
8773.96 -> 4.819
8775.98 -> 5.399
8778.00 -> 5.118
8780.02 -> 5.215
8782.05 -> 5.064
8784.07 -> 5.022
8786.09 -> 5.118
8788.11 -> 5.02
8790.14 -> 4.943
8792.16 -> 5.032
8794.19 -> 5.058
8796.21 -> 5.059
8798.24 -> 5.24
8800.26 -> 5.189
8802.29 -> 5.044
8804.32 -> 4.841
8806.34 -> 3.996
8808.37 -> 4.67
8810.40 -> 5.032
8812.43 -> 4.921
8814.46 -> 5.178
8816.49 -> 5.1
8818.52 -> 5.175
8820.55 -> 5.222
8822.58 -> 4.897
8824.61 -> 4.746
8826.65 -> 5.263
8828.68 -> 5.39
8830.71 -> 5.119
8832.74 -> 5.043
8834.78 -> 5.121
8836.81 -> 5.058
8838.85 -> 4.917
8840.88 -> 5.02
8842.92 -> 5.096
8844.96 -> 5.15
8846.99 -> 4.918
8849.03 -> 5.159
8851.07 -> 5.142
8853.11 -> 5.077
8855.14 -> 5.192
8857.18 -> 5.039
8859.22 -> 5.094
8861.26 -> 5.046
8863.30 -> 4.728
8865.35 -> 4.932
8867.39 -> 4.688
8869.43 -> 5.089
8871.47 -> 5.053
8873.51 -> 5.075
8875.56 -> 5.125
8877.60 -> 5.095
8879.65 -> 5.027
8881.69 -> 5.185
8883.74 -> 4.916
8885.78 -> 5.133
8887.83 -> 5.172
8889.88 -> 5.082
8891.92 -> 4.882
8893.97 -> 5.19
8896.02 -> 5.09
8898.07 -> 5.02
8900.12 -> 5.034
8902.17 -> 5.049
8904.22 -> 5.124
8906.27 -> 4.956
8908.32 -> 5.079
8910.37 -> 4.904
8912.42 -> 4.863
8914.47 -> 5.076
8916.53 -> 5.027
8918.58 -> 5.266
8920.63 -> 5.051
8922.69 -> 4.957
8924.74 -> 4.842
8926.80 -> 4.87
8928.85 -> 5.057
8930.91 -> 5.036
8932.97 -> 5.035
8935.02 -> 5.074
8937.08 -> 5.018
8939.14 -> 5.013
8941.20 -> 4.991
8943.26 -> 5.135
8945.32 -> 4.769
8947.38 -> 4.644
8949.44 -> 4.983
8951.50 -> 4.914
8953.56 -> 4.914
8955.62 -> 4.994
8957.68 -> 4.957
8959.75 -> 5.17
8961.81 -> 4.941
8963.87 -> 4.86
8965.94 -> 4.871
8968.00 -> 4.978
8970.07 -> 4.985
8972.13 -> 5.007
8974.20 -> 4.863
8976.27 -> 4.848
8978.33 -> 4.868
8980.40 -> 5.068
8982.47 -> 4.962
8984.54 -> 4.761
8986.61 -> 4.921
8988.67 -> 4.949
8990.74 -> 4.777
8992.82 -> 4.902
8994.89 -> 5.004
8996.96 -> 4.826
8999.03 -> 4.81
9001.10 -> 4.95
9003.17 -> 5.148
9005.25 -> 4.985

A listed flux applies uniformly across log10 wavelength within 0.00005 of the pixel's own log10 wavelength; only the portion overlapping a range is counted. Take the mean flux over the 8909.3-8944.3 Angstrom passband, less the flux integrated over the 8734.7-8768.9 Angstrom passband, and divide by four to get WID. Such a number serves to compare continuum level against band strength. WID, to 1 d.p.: -42.4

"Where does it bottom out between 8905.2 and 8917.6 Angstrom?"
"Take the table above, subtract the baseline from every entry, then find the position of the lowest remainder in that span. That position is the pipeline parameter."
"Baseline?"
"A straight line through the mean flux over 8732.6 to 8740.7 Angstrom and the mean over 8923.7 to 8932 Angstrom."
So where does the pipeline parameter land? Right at 8912.42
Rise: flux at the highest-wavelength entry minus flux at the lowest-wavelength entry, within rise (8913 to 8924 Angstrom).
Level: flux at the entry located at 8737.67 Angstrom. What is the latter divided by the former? -42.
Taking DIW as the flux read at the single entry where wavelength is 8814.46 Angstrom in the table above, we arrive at 5.178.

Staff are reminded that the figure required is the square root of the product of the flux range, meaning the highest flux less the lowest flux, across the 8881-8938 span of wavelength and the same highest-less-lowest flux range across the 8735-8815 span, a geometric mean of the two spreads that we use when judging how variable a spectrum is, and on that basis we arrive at 0.8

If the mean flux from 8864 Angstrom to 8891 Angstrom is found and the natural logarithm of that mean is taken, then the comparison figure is 1.62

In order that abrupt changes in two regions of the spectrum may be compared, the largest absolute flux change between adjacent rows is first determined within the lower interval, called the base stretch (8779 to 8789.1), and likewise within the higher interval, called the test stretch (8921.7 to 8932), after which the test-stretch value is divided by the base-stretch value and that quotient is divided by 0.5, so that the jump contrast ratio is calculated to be 2.5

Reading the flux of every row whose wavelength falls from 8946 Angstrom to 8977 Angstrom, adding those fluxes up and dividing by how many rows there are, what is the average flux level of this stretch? 4.93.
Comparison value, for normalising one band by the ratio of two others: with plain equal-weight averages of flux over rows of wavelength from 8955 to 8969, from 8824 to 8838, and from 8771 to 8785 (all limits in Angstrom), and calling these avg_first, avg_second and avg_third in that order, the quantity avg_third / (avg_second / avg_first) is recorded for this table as 4.95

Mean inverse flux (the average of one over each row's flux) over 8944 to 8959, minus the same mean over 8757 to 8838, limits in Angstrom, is 0.007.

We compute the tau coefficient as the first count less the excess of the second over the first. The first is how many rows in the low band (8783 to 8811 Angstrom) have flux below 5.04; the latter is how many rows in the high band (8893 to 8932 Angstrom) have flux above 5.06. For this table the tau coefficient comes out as 10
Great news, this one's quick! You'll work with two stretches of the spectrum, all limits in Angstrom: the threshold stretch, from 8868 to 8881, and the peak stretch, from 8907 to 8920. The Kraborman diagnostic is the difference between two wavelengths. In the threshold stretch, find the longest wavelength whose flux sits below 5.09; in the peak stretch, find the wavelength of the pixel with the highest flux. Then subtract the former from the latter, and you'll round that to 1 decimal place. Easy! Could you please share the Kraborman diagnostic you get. 38.9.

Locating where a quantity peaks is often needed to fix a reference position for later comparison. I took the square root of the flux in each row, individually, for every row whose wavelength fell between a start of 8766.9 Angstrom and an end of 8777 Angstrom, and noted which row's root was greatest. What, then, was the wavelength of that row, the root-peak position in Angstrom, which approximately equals 8775.98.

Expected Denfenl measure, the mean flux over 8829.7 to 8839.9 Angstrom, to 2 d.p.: 5.05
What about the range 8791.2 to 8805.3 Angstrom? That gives 5.07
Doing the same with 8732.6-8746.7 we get 5.06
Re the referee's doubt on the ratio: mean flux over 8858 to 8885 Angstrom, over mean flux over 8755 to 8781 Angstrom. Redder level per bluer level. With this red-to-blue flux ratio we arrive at 0.970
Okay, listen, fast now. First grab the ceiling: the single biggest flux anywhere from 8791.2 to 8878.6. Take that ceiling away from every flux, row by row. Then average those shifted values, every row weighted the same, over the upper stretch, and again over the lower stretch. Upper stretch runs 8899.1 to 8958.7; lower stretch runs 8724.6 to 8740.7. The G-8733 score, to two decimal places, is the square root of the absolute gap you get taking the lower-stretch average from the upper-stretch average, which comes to 0.30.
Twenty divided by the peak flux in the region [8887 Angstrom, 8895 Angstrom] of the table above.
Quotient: 3.85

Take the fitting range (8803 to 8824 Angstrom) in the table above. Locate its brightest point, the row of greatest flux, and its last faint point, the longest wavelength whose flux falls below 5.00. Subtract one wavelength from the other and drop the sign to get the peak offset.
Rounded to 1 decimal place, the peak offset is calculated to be 2.0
